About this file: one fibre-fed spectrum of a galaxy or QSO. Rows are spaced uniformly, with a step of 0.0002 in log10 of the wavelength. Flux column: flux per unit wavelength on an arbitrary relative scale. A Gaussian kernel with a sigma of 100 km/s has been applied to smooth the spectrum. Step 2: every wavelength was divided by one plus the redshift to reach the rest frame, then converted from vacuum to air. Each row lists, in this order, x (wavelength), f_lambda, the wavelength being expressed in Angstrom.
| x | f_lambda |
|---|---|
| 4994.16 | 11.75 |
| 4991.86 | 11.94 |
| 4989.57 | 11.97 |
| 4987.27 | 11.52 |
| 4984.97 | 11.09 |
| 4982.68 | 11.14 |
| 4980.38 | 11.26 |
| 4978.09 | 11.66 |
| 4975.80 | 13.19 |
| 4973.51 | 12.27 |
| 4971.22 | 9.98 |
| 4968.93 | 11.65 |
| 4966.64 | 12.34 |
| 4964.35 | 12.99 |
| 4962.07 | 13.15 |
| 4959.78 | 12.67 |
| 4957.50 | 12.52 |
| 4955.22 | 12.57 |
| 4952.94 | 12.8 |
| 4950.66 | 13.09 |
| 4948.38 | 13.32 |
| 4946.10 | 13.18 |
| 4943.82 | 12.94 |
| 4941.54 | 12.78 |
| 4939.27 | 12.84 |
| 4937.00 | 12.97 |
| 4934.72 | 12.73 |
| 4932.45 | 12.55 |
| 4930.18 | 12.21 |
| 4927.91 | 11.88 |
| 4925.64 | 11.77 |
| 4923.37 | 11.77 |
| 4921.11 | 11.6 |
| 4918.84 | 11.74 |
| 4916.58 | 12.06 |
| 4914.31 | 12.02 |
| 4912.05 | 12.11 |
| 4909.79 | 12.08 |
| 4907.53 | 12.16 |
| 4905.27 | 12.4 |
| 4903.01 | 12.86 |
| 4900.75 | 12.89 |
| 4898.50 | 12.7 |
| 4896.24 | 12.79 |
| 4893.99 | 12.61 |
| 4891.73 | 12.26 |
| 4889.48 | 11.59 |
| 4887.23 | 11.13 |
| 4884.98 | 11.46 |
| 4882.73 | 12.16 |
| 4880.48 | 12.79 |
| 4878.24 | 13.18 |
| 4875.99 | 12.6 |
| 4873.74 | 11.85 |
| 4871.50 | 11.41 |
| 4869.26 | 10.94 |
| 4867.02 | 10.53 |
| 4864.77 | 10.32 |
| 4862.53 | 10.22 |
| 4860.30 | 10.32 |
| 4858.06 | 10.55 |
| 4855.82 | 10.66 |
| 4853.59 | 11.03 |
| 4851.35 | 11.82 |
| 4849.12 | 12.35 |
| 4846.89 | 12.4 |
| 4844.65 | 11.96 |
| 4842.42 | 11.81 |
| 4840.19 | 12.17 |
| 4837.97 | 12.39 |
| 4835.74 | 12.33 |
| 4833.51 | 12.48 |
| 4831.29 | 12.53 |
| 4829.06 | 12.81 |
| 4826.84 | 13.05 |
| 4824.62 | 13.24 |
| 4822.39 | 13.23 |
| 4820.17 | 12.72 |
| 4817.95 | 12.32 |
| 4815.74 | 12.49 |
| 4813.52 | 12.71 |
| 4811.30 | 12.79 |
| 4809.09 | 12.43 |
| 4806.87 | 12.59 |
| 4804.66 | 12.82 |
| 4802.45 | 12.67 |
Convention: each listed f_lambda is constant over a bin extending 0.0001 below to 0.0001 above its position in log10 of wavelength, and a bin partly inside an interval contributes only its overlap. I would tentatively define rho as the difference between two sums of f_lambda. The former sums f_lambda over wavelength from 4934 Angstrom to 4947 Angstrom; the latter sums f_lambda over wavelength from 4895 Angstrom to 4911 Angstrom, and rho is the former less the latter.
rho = -10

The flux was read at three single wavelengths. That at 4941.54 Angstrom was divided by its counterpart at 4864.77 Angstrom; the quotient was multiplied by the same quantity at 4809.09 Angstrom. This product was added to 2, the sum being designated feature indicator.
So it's 17.4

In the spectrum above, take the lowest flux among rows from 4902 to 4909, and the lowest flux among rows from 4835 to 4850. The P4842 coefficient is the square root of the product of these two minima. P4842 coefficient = 12.0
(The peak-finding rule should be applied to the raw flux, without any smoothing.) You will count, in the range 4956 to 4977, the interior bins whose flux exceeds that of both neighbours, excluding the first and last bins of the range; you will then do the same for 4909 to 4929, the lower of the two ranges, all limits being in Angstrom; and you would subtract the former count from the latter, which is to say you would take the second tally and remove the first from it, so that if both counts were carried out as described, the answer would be 1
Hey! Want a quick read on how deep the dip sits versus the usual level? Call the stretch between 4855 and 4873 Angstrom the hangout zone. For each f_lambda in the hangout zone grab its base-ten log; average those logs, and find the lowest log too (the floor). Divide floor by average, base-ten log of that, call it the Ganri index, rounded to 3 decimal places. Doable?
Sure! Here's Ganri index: -0.007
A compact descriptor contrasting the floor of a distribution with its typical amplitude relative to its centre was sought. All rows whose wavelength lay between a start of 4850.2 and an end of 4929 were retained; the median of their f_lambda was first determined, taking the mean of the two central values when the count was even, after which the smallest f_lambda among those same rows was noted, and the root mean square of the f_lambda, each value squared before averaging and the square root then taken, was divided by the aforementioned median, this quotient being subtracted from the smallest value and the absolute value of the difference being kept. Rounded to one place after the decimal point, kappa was 9.2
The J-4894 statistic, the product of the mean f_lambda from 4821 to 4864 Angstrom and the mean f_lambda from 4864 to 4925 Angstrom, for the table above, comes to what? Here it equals 143.6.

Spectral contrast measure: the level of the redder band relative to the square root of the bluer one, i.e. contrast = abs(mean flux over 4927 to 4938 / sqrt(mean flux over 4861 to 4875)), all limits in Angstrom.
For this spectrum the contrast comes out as 3.8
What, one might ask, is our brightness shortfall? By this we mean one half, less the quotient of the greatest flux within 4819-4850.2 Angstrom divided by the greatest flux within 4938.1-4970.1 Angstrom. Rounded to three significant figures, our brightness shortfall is -0.494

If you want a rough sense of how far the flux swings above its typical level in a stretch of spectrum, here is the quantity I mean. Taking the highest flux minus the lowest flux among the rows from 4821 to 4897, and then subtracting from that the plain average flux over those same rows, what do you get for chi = -8.9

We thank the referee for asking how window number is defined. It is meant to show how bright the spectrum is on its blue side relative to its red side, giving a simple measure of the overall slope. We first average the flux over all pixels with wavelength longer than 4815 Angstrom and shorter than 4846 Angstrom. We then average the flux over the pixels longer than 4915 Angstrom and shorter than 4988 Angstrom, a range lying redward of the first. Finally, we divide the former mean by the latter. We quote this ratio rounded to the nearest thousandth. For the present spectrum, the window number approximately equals 1.023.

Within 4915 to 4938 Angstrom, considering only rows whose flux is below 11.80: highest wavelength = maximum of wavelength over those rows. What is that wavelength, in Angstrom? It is 4925.64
